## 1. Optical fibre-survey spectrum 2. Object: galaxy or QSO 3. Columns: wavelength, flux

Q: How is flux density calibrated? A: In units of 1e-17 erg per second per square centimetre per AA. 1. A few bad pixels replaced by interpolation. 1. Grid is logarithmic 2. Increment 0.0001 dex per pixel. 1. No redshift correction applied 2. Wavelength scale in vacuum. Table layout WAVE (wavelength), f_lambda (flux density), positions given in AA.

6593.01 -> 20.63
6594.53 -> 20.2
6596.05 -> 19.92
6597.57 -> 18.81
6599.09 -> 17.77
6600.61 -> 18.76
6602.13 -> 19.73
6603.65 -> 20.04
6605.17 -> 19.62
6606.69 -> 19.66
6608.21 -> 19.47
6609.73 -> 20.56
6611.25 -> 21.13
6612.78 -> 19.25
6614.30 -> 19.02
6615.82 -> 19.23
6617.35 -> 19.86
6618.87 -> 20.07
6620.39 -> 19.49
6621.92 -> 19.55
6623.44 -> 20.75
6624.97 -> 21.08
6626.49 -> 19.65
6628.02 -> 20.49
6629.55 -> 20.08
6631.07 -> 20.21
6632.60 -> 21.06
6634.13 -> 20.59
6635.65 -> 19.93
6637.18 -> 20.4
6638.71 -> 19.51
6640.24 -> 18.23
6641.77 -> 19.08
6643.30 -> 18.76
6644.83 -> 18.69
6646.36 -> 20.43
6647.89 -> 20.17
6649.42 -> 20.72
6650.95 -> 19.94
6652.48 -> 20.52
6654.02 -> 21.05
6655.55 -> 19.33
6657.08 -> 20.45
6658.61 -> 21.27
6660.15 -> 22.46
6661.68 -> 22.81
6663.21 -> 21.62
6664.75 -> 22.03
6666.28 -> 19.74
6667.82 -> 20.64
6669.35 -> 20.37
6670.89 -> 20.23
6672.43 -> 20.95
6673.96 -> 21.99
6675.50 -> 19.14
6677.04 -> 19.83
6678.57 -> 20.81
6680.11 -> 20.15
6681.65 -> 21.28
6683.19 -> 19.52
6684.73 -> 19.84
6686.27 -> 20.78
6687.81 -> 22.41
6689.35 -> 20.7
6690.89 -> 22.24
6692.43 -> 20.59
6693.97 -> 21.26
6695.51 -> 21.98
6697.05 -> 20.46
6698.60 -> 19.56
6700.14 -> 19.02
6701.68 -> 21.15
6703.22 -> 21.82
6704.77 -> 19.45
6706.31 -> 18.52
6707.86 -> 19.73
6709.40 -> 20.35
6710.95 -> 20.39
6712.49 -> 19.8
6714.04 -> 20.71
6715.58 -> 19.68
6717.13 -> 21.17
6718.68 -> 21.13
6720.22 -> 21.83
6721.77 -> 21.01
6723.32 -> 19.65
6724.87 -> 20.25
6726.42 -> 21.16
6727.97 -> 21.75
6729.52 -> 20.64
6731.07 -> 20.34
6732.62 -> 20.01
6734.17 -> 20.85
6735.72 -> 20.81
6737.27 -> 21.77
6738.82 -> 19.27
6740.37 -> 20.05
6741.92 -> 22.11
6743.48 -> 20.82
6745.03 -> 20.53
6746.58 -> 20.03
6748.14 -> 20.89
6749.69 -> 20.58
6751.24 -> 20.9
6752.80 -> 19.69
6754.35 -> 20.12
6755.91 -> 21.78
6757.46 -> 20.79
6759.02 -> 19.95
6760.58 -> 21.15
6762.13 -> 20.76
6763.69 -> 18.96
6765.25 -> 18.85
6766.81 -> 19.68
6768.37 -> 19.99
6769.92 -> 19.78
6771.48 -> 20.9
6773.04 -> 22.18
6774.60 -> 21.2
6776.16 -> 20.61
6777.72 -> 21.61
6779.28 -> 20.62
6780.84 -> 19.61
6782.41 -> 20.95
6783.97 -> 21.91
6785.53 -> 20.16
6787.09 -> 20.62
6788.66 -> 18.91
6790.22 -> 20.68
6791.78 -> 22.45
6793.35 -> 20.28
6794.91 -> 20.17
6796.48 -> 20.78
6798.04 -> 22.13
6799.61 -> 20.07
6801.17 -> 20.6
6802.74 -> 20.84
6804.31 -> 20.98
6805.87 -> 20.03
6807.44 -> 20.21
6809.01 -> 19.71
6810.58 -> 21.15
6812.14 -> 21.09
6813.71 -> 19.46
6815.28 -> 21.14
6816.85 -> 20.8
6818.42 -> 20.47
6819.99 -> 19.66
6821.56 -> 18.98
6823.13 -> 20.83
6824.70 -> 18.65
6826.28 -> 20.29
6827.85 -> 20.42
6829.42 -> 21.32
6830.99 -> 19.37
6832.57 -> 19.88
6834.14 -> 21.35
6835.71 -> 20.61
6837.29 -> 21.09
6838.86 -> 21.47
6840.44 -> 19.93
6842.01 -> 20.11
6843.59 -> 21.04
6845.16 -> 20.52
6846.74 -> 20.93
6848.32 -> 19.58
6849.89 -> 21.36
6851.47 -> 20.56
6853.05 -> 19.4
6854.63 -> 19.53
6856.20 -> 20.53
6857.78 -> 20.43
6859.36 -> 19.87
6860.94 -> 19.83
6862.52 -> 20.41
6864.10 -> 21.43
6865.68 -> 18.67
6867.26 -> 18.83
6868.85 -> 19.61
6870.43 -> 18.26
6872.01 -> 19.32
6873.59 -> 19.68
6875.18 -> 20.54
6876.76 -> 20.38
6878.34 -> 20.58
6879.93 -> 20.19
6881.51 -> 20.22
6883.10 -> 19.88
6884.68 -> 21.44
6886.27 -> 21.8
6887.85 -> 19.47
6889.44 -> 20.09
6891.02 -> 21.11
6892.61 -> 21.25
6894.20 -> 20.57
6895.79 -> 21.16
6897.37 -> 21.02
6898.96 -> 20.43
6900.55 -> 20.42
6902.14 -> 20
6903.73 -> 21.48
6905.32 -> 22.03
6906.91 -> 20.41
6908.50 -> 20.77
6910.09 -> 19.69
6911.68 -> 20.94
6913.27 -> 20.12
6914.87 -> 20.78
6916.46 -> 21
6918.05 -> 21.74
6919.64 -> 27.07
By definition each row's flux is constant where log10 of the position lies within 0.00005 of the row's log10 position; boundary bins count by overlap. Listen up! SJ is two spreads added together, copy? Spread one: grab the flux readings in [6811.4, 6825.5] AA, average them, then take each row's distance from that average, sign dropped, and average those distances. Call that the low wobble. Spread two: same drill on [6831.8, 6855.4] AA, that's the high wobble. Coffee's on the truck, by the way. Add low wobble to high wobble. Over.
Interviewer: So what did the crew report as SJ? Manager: 1.43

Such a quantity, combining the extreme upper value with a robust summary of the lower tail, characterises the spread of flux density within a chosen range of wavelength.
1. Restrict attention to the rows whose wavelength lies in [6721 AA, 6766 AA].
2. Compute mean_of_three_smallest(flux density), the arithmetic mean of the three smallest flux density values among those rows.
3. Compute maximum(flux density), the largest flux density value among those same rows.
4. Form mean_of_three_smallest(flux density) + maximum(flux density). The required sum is 41.1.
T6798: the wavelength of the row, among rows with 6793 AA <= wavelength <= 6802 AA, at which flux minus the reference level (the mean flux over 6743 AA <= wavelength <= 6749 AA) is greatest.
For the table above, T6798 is 6798.04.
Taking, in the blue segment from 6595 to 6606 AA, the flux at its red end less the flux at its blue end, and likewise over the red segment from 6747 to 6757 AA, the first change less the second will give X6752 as -1.2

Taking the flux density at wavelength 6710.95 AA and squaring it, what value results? 416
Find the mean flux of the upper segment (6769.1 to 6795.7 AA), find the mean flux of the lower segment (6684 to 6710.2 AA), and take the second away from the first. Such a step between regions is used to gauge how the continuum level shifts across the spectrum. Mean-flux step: 0.16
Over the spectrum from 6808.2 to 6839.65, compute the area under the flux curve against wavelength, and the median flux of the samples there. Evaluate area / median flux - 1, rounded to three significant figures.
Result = 30.2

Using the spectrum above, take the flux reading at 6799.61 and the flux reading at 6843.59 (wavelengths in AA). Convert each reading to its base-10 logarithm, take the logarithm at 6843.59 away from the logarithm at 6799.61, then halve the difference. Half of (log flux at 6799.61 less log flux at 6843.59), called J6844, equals -0.010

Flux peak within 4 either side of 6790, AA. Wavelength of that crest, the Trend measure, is 6791.78 AA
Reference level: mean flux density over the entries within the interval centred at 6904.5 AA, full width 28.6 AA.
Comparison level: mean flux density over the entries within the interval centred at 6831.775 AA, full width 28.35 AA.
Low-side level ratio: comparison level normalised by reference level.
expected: 0.976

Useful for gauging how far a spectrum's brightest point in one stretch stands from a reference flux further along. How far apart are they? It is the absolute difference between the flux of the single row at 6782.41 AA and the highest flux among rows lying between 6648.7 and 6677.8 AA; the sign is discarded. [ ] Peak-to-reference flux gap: 1.9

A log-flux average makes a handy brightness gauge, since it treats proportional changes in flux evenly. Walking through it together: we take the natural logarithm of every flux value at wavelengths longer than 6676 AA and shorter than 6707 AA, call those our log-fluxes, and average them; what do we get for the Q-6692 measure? 3.022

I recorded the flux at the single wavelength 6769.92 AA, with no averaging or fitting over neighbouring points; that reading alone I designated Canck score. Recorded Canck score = 19.78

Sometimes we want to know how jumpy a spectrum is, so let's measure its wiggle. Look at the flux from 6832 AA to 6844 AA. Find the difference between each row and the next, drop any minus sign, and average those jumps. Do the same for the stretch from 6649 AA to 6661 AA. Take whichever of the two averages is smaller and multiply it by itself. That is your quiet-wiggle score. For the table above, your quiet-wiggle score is 0.67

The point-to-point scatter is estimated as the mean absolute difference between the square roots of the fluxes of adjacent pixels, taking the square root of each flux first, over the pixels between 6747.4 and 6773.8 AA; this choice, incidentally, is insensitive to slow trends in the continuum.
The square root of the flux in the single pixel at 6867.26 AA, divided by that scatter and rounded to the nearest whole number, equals 48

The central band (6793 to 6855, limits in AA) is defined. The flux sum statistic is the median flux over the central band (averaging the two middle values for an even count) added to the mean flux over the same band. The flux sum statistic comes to 40.9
